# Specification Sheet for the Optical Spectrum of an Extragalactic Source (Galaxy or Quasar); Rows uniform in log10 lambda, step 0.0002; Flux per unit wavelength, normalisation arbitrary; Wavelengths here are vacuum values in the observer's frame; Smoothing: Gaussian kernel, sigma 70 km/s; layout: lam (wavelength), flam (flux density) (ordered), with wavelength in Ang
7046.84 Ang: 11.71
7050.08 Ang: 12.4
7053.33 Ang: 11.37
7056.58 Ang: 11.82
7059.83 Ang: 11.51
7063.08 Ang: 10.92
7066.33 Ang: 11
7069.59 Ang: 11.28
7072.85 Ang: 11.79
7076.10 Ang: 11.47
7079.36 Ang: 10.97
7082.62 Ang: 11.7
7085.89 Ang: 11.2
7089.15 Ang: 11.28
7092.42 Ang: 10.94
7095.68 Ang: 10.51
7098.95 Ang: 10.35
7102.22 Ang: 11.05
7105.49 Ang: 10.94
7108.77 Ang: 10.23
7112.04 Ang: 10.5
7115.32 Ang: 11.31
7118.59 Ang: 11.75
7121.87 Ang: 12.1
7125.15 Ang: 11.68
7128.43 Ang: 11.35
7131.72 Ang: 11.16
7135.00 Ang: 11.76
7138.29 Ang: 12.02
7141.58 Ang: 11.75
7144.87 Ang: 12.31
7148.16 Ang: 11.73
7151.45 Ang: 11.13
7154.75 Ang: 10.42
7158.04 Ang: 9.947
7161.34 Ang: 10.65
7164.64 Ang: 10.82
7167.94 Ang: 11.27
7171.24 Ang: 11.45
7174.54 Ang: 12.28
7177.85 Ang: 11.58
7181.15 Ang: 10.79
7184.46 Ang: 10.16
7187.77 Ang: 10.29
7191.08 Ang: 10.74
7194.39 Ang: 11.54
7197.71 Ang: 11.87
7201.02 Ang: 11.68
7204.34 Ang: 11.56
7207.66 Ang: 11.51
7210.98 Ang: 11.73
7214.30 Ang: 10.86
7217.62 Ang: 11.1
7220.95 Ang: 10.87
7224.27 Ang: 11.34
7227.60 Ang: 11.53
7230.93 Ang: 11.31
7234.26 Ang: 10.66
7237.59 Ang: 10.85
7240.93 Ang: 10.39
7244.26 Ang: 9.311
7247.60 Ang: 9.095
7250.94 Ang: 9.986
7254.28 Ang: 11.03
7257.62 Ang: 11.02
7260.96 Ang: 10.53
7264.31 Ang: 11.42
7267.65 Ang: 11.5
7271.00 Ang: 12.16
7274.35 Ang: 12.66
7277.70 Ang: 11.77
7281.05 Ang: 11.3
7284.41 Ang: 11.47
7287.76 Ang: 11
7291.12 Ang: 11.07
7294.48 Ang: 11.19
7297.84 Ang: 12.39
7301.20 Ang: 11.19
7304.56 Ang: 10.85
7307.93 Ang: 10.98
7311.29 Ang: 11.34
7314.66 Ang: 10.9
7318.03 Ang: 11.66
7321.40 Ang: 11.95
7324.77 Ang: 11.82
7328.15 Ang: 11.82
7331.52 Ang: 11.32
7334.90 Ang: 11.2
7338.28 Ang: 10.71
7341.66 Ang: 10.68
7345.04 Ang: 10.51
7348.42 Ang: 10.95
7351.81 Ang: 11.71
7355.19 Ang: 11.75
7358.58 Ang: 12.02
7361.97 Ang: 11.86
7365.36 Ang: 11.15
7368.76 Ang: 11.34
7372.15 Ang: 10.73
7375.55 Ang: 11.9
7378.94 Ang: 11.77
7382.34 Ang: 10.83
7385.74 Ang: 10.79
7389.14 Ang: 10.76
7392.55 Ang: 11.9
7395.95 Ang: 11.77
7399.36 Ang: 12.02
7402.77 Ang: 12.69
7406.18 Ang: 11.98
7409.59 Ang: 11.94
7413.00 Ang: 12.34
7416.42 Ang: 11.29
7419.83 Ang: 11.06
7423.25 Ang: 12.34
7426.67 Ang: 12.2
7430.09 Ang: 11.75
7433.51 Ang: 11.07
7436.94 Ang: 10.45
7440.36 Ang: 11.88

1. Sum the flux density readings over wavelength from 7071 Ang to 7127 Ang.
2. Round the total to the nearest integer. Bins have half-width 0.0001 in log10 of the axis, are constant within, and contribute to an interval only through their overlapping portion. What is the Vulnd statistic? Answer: 190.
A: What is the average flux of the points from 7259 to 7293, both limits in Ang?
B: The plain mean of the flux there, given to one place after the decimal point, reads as 11.5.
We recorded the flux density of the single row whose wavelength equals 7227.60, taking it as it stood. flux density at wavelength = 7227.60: 11.53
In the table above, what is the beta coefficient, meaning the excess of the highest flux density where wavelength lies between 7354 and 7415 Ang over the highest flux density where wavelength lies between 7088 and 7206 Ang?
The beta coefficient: 0.4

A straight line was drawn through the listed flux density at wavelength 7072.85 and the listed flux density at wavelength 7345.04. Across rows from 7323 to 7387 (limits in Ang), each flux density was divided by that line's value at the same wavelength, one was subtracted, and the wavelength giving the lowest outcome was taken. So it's 7345.04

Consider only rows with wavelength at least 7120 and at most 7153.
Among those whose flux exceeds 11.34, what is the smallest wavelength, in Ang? 7121.87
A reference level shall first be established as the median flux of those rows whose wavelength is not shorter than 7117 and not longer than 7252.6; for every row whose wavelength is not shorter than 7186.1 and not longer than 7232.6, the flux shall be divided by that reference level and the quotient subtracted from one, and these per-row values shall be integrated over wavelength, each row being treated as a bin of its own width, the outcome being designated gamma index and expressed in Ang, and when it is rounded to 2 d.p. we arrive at 0.12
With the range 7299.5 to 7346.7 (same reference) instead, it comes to 0.42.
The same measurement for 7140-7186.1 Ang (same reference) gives 0.60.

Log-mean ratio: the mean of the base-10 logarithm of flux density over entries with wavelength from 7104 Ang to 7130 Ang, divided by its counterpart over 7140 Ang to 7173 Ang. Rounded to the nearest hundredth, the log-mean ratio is 1.00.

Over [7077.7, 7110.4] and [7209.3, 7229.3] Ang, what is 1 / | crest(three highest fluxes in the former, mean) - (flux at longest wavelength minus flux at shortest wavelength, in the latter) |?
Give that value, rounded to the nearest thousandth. 0.086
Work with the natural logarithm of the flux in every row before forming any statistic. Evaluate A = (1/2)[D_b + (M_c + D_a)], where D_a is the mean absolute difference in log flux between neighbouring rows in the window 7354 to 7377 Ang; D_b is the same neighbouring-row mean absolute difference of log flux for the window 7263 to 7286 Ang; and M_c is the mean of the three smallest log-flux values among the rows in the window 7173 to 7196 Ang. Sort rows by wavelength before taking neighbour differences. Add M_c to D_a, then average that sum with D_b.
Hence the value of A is 1.213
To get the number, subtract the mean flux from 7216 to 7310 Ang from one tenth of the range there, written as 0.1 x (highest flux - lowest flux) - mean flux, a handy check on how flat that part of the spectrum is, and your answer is -10.7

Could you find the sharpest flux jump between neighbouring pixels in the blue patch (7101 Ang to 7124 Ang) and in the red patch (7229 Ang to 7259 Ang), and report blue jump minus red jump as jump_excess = -0.27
